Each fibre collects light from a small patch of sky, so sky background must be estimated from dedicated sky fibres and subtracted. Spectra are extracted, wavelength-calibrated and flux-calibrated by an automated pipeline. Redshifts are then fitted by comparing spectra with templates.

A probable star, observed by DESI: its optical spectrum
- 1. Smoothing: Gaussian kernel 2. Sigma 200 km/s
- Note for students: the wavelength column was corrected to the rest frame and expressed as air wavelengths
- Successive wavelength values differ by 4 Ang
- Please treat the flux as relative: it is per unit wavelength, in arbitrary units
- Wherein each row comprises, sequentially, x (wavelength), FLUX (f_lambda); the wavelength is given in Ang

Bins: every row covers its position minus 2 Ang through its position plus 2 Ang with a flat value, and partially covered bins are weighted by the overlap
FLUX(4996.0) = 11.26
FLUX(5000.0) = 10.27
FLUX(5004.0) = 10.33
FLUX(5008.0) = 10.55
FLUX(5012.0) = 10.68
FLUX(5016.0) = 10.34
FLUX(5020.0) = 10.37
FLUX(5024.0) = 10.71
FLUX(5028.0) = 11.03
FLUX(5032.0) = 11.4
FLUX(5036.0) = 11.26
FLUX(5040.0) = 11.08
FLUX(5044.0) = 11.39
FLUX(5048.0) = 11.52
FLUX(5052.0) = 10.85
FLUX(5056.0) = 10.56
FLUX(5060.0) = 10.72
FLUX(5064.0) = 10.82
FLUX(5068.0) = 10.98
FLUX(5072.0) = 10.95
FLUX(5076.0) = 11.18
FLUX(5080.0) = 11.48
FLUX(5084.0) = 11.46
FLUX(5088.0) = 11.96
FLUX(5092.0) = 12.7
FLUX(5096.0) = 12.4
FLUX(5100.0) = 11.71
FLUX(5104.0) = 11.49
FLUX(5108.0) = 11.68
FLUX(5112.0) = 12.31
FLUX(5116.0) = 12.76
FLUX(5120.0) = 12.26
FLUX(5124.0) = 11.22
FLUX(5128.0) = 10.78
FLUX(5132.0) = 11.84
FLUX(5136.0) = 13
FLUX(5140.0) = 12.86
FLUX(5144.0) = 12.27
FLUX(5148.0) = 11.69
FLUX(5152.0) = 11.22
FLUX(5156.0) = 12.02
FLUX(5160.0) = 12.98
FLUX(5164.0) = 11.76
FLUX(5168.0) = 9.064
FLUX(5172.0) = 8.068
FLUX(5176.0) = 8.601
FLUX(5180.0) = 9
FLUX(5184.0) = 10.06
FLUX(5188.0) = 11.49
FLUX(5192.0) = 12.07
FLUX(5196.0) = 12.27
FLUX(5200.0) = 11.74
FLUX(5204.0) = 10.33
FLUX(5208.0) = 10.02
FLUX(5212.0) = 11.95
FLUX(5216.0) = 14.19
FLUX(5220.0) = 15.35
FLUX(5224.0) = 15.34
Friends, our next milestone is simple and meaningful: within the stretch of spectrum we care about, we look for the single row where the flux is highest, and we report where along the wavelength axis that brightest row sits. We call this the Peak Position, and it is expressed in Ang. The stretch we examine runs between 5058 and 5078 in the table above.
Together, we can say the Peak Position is 5076.0 Ang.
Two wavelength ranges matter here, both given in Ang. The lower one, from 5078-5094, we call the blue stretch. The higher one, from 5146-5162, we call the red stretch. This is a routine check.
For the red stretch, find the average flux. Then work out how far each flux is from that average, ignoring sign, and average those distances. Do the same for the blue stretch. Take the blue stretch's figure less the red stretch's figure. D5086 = -0.1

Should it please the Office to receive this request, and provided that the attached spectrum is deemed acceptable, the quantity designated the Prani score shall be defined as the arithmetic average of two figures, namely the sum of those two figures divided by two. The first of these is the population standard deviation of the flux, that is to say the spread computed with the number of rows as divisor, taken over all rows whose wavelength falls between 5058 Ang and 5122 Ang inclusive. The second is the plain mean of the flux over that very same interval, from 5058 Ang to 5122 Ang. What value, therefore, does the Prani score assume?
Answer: 6.16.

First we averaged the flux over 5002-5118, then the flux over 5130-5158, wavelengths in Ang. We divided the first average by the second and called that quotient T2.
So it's 0.93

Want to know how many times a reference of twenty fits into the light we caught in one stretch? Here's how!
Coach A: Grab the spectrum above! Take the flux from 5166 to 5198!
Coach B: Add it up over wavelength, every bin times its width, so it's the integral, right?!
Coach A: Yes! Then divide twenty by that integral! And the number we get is 0.062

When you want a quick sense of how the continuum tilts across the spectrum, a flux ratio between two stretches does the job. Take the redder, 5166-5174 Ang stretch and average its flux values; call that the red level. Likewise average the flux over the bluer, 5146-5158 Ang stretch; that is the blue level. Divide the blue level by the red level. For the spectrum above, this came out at 1.36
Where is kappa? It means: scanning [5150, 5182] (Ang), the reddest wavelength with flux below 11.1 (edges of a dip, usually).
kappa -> 5180.0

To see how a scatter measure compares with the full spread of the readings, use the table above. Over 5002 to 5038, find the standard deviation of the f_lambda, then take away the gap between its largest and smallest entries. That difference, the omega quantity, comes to -0.7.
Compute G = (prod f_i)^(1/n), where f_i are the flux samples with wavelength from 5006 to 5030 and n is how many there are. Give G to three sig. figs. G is 10.6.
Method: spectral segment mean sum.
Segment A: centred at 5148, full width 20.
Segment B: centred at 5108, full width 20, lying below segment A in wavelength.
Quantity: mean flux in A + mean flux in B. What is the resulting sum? 24.0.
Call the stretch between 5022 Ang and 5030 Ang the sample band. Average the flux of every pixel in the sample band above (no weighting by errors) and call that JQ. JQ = 10.9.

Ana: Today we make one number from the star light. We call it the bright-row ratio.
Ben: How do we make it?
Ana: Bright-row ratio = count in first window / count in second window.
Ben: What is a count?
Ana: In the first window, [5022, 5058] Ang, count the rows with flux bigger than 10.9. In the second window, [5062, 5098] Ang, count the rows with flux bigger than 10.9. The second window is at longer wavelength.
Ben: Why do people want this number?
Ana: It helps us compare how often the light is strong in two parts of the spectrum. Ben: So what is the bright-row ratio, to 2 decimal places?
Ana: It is 0.75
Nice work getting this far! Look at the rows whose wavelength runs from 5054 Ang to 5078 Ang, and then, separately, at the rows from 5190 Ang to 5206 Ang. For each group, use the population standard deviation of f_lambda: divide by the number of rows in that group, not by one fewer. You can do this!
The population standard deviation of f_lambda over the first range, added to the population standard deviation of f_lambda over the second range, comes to 1.0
